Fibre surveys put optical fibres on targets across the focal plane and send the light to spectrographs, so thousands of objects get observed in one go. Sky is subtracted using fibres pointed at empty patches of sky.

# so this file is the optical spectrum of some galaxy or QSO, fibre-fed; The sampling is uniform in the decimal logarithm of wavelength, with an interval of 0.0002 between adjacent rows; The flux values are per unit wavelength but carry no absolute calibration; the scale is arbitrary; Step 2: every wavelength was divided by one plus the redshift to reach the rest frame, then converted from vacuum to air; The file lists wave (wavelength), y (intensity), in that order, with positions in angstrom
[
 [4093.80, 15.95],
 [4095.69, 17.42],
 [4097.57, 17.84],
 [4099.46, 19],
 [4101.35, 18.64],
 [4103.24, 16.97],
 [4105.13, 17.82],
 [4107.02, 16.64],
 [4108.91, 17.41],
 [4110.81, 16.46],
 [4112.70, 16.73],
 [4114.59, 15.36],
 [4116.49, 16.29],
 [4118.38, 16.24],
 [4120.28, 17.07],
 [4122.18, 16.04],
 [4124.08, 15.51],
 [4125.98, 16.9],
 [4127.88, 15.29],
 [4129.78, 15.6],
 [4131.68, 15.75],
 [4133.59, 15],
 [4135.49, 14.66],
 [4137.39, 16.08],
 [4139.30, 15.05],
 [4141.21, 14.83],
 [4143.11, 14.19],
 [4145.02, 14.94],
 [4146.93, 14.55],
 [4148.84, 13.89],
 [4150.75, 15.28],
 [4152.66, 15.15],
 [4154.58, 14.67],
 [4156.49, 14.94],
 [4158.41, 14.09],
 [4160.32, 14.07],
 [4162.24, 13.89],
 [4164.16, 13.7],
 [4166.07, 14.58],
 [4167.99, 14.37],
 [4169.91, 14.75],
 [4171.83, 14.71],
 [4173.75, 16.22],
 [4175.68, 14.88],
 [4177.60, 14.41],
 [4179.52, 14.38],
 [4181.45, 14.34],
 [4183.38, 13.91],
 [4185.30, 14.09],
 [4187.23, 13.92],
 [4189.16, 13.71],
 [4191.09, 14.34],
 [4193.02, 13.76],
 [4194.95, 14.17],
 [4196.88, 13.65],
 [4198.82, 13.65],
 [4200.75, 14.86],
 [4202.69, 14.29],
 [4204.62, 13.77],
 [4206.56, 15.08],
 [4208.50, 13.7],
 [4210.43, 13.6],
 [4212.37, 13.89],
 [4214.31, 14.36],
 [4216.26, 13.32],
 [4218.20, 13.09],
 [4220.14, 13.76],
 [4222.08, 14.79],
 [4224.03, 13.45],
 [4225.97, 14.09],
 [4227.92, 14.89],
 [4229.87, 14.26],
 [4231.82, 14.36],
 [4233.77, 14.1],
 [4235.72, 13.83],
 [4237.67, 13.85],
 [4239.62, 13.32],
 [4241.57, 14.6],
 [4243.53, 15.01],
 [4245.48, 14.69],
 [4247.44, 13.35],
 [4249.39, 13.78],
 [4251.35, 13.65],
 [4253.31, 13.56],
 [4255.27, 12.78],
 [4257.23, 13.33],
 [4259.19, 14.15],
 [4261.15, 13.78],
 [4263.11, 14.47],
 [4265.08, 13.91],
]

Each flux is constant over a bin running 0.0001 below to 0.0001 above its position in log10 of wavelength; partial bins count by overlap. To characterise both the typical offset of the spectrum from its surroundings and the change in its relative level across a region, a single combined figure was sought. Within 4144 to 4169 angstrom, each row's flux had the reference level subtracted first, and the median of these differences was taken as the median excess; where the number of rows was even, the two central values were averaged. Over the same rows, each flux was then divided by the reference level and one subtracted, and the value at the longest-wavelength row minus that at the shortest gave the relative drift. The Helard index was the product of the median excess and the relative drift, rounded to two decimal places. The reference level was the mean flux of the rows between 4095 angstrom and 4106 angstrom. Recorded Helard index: 0.11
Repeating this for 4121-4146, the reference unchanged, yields 0.16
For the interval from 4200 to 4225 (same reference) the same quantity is 0.33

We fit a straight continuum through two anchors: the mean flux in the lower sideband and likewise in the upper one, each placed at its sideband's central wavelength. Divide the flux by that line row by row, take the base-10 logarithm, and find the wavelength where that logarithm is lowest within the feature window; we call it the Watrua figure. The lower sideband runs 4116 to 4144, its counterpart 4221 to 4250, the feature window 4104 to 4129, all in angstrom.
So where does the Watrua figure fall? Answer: 4114.59 angstrom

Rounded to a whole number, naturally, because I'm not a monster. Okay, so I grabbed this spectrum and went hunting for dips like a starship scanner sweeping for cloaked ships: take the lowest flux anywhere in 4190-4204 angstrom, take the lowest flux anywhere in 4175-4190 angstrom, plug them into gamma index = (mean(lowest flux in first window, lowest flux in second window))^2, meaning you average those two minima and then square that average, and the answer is 187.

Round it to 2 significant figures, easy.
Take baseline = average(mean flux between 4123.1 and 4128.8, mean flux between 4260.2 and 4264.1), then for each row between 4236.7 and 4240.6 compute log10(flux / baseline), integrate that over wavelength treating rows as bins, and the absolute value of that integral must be 0.17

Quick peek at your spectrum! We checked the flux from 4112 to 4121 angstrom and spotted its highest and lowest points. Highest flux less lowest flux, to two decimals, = 1.71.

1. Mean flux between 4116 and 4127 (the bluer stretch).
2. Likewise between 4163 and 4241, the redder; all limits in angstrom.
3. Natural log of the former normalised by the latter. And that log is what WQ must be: 0.14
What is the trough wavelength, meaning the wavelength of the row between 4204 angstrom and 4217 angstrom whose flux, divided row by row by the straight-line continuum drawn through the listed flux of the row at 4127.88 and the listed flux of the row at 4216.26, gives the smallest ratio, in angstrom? 4216.26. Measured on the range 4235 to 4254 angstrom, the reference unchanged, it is 4239.62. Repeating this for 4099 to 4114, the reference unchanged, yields 4110.81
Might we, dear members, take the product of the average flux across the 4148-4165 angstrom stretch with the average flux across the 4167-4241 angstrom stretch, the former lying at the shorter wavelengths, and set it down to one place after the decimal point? 204.0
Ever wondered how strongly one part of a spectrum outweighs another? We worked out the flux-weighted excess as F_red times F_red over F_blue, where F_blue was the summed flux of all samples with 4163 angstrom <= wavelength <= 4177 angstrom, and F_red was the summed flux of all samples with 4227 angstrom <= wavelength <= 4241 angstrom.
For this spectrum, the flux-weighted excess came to 94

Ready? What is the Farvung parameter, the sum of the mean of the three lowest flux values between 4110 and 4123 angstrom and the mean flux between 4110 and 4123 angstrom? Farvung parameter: 32.2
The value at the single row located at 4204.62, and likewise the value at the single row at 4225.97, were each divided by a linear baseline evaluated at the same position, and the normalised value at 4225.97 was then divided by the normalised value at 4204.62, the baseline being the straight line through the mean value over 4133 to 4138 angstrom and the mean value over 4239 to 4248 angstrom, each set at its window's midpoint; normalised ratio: 1.04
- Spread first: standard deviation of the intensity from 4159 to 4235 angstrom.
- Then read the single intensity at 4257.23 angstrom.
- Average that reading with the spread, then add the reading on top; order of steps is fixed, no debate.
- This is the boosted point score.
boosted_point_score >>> 20.3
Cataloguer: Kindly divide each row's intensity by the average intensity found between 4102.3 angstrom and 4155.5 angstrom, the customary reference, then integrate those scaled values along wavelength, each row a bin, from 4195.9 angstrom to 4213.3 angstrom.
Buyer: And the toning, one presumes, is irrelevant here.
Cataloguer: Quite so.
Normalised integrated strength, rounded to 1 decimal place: 15.6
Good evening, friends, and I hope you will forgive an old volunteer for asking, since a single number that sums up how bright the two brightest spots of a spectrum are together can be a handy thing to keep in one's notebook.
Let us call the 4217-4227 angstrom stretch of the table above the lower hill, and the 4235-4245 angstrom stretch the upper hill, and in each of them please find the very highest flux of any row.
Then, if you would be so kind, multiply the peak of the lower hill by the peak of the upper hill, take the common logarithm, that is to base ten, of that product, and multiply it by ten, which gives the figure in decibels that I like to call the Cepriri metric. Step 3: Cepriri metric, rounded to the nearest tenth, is 23.5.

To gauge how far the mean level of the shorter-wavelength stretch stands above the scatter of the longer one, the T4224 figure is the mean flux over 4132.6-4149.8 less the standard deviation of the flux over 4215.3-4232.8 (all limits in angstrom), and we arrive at 14.2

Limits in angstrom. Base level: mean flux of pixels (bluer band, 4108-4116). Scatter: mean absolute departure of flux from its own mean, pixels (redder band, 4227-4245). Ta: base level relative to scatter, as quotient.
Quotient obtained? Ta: 39.3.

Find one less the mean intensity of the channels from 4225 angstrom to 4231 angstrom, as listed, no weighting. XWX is -13.4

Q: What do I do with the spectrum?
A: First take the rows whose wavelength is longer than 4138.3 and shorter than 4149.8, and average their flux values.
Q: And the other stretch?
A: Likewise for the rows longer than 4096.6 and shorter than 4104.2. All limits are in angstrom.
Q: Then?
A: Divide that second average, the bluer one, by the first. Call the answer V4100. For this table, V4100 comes 1.24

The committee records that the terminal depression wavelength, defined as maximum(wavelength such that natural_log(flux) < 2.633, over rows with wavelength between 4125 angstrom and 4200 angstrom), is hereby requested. 4198.82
